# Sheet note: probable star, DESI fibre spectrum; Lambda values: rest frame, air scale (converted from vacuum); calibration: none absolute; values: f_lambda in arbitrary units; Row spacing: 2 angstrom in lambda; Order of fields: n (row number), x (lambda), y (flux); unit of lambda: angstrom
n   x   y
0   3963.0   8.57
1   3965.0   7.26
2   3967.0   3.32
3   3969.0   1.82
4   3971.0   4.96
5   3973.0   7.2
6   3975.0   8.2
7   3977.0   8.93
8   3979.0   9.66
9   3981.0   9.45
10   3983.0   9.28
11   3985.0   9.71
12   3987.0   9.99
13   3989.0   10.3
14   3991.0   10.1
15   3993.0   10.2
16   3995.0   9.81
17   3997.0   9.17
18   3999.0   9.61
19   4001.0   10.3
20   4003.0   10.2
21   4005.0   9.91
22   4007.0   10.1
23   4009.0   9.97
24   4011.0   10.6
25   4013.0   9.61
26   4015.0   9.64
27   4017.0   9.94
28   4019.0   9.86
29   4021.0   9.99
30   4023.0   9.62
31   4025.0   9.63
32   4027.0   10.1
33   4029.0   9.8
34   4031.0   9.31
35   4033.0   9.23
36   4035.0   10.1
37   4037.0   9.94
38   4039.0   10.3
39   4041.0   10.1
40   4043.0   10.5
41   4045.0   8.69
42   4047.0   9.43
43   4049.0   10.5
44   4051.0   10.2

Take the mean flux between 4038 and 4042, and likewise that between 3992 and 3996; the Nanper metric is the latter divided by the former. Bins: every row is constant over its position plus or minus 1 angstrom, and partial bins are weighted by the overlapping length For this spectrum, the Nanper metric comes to 0.98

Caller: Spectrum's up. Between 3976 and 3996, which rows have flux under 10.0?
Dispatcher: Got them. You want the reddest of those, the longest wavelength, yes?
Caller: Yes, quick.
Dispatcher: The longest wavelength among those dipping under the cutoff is 3995.0 angstrom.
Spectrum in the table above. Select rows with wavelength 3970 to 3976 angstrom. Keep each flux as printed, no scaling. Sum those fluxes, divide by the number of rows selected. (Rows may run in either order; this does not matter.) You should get 6.79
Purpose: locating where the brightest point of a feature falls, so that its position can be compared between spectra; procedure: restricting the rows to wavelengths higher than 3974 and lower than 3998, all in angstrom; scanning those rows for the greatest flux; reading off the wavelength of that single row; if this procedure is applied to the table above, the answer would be 3989.0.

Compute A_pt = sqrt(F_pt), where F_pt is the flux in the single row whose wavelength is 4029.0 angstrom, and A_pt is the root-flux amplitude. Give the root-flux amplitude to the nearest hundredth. 3.13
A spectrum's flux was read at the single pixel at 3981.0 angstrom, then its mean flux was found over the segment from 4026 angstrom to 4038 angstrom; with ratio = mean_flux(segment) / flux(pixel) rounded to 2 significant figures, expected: 1.0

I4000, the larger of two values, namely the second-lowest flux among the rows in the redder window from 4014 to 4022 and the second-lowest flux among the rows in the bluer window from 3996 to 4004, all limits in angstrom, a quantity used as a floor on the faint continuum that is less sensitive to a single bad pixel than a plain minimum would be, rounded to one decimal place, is 9.9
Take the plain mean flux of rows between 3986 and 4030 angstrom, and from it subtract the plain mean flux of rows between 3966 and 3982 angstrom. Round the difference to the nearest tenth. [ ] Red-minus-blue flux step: 3.2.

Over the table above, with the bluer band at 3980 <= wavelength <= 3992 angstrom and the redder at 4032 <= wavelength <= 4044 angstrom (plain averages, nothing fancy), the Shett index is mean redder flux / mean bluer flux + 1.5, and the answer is 2.52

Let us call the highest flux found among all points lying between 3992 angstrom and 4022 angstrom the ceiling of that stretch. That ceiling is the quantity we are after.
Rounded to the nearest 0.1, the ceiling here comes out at 10.6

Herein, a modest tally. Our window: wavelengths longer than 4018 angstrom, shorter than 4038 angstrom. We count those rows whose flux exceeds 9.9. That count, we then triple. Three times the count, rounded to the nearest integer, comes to 12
